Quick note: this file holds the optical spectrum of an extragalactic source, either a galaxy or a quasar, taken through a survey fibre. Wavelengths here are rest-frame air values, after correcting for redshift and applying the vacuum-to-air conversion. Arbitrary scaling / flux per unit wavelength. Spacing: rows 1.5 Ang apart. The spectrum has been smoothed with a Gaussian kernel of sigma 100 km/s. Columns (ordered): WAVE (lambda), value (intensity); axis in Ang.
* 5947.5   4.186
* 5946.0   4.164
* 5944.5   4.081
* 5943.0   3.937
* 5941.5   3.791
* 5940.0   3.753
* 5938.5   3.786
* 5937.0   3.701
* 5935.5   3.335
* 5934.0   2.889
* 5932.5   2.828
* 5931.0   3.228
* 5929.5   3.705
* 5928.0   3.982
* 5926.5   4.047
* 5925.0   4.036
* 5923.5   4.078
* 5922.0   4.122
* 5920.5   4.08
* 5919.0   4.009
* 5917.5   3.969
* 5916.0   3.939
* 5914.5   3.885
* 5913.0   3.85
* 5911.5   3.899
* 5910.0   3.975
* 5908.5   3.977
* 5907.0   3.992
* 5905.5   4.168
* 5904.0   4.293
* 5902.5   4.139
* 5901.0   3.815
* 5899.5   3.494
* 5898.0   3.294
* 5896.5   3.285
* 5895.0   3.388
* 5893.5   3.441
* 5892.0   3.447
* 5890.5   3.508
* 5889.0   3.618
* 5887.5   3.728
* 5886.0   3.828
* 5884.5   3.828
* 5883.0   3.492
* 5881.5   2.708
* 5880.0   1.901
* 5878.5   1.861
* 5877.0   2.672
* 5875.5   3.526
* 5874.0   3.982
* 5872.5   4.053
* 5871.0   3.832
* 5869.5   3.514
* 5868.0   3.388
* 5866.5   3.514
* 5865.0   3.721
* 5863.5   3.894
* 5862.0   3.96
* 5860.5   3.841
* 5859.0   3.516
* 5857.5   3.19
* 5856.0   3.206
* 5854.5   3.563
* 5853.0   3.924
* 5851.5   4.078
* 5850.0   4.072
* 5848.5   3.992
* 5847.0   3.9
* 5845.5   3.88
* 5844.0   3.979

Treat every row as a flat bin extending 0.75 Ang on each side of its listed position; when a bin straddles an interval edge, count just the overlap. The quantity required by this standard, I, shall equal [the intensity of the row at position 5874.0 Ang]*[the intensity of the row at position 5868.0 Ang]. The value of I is 13.5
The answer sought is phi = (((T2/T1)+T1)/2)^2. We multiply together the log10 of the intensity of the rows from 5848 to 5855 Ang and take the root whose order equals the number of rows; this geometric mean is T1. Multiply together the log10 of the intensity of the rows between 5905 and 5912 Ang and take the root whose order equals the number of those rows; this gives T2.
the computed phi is 0.65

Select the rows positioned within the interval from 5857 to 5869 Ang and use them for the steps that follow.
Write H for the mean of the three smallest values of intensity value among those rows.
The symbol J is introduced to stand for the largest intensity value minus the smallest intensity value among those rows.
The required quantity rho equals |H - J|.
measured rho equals 2.6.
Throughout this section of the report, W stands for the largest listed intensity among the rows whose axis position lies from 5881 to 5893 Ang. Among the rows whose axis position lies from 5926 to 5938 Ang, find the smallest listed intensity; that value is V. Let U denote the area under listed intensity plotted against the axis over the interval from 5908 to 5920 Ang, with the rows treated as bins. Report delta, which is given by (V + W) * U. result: 315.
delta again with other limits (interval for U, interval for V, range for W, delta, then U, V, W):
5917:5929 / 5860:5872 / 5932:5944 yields 355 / 48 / 3.388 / 3.937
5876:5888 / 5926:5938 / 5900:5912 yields 256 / 36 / 2.828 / 4.293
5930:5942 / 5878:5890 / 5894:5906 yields 252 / 41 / 1.861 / 4.293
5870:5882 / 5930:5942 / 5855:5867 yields 251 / 37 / 2.828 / 3.96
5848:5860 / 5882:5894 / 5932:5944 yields 327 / 44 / 3.441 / 3.937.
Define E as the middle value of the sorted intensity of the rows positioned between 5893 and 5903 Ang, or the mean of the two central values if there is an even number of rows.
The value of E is 3.44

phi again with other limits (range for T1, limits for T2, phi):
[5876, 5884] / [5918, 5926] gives 0.99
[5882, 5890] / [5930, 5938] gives 0.53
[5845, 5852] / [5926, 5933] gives 0.57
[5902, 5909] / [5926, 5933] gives 0.56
